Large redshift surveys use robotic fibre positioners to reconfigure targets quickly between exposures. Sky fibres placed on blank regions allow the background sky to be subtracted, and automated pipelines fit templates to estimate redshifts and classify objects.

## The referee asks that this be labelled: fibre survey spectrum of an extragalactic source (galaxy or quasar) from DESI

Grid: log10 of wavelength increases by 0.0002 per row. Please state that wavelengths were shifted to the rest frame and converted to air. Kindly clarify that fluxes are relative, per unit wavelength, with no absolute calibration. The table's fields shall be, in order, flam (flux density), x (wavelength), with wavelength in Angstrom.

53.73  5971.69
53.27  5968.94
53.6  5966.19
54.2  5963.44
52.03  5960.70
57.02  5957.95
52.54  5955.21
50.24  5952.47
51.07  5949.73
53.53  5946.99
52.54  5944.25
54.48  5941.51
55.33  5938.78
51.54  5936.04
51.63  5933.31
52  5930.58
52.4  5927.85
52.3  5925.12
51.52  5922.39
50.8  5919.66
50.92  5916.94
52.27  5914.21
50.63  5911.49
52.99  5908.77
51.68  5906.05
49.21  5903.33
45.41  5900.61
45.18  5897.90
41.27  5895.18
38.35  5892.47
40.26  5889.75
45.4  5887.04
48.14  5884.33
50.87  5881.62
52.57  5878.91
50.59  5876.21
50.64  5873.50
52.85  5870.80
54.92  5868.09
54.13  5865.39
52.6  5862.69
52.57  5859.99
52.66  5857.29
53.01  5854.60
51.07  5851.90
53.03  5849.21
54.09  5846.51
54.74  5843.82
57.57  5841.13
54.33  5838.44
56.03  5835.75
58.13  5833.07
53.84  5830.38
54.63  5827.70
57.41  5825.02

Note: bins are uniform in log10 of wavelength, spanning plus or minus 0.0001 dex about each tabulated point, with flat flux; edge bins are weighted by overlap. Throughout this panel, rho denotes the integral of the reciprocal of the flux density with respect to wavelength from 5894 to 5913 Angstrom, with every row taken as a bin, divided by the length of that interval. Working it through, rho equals 0.0209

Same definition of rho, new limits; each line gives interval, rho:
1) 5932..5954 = 0.0190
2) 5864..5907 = 0.0210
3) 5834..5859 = 0.0185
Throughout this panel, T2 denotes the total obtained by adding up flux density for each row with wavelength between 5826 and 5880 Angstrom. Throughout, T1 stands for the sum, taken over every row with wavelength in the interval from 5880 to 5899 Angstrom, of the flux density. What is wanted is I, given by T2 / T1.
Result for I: 3.47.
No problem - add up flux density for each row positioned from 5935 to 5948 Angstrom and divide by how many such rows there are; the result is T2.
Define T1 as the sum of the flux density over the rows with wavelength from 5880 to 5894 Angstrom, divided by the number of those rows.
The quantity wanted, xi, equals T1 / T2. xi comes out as 0.83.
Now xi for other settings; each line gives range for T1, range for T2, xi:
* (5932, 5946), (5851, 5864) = 1.01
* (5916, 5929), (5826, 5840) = 0.93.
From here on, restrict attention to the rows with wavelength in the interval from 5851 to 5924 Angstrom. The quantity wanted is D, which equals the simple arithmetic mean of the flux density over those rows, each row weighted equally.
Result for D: 49.7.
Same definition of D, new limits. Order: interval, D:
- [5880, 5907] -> 45.6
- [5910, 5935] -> 51.6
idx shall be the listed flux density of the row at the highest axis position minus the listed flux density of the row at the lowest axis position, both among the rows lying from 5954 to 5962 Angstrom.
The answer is -1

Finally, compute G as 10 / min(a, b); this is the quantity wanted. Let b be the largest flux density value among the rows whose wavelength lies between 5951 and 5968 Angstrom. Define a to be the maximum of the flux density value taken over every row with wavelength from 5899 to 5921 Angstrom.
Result 0.1887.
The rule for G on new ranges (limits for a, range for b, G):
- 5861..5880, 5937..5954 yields 0.1821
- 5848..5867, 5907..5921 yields 0.1887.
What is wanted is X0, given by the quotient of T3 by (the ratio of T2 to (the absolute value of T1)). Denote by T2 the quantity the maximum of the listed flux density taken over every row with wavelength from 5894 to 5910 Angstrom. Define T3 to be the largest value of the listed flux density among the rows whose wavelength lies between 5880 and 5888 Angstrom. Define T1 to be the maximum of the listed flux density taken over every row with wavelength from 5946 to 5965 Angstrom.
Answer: 54.7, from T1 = 57.02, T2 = 52.99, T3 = 50.87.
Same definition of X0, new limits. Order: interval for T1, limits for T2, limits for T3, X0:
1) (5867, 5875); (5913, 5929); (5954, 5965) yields 59.8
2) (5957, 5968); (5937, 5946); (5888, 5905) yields 50.7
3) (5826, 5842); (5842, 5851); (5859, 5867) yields 57.5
